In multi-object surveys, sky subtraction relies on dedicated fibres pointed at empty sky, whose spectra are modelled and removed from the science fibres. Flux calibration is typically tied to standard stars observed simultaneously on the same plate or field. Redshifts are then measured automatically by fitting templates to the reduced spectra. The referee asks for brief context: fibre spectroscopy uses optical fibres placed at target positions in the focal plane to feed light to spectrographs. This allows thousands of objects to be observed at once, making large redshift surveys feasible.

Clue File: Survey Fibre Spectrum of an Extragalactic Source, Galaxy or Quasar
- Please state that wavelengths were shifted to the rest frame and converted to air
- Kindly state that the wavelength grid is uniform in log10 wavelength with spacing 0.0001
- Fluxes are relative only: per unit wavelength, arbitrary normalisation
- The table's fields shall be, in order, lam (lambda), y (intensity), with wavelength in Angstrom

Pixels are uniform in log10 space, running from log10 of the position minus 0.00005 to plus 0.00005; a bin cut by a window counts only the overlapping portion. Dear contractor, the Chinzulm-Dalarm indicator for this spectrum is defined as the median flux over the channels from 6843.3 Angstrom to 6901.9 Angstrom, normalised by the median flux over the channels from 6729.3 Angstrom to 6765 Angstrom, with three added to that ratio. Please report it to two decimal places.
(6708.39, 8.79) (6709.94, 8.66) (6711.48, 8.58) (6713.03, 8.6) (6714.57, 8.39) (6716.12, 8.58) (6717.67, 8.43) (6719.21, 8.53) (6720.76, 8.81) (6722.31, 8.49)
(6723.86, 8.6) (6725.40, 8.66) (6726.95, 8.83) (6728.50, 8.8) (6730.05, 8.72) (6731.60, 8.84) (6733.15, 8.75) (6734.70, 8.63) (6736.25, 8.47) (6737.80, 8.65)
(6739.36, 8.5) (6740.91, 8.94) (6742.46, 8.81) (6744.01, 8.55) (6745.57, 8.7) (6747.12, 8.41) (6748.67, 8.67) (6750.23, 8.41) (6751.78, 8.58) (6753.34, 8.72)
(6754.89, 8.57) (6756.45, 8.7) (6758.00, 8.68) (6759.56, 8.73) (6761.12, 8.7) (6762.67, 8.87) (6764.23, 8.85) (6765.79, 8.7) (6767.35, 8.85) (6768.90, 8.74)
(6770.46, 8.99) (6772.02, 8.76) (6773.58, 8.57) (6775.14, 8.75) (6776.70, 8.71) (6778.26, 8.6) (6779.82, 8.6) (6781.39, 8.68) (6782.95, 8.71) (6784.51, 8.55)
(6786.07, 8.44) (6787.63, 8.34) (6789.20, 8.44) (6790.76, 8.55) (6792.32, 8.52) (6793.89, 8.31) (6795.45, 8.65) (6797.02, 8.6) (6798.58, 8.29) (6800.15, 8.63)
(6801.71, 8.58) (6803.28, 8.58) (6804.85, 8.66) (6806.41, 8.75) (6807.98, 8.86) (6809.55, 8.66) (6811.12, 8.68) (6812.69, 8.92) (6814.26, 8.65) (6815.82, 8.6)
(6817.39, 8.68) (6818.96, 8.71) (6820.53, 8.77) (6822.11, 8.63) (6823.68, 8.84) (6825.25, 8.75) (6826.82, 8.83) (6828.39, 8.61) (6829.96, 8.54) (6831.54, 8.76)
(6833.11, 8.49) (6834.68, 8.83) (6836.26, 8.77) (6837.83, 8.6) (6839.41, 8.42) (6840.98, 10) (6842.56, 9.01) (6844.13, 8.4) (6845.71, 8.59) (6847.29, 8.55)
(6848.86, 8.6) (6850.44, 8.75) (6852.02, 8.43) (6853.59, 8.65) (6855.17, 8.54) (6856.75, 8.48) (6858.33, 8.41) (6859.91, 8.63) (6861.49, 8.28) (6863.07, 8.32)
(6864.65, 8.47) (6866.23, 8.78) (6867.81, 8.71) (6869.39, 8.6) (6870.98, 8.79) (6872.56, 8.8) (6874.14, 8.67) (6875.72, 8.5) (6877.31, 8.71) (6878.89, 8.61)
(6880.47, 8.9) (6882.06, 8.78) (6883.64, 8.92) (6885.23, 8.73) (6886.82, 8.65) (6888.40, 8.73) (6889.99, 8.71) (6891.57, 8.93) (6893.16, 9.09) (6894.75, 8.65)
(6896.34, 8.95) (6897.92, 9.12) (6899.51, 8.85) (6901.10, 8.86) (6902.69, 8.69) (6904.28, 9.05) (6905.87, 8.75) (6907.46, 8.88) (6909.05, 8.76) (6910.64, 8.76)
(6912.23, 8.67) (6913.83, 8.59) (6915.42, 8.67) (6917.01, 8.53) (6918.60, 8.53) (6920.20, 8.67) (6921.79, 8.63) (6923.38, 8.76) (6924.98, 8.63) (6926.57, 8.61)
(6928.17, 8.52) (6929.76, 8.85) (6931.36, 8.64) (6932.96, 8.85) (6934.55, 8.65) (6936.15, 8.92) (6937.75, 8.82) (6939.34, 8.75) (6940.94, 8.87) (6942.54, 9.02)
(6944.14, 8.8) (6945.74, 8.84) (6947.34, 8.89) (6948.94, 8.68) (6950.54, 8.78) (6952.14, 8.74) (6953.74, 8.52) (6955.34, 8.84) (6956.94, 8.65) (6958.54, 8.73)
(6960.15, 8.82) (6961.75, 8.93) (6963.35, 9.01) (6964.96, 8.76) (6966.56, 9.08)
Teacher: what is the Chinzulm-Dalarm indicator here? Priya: 4.00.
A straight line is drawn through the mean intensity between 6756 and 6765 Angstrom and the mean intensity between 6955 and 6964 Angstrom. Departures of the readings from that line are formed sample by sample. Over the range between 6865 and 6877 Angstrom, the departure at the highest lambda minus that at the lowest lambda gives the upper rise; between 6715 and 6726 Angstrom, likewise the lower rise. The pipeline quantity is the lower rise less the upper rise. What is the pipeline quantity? 0.36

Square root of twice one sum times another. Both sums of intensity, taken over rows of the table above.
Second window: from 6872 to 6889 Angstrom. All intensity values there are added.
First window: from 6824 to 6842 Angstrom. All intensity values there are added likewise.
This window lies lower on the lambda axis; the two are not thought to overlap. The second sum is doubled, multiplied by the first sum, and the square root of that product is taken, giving 136.2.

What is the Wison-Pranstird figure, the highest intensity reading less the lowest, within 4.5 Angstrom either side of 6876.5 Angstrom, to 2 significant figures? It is 0.40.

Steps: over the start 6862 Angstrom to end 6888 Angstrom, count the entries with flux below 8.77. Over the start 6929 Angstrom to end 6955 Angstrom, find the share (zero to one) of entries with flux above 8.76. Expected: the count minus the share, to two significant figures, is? 9.4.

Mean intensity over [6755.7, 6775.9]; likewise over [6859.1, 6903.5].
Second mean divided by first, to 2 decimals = 1.00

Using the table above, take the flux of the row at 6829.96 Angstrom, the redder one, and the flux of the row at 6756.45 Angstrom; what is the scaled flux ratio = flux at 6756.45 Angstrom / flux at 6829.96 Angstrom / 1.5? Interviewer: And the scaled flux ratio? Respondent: 0.679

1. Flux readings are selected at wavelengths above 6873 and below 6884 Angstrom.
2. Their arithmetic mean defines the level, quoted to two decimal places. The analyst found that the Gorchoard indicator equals 8.73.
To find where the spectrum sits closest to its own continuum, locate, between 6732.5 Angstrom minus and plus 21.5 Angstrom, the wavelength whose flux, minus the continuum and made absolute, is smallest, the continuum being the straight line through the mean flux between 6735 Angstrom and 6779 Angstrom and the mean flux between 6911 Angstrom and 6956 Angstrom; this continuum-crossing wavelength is 6748.67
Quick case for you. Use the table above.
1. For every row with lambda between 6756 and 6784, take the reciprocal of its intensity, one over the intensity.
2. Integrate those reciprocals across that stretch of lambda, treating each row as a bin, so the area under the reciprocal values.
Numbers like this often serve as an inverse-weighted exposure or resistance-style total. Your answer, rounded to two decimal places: 3.21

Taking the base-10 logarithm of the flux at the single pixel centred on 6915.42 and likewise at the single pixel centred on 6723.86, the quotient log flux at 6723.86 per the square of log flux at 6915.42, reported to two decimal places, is 1.06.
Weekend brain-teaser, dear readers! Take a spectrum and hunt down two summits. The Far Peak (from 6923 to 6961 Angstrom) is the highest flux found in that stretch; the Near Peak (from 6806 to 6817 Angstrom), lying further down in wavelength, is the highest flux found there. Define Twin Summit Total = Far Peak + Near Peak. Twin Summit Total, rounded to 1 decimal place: 17.9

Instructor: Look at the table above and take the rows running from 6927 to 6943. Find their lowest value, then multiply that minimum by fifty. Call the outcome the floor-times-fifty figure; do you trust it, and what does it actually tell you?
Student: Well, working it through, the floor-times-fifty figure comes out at 426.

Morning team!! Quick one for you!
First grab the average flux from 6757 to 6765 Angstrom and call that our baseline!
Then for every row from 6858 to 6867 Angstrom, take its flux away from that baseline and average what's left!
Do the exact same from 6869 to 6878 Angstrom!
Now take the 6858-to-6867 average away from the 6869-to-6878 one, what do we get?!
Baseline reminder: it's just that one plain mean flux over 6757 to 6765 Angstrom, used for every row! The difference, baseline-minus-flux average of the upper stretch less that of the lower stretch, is -0.20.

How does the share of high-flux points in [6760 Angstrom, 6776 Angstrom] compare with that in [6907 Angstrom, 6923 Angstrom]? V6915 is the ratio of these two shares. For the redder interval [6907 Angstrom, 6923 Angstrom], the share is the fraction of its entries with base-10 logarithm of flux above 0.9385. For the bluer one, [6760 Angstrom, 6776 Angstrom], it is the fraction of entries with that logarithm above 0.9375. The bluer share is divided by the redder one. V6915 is 3.0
